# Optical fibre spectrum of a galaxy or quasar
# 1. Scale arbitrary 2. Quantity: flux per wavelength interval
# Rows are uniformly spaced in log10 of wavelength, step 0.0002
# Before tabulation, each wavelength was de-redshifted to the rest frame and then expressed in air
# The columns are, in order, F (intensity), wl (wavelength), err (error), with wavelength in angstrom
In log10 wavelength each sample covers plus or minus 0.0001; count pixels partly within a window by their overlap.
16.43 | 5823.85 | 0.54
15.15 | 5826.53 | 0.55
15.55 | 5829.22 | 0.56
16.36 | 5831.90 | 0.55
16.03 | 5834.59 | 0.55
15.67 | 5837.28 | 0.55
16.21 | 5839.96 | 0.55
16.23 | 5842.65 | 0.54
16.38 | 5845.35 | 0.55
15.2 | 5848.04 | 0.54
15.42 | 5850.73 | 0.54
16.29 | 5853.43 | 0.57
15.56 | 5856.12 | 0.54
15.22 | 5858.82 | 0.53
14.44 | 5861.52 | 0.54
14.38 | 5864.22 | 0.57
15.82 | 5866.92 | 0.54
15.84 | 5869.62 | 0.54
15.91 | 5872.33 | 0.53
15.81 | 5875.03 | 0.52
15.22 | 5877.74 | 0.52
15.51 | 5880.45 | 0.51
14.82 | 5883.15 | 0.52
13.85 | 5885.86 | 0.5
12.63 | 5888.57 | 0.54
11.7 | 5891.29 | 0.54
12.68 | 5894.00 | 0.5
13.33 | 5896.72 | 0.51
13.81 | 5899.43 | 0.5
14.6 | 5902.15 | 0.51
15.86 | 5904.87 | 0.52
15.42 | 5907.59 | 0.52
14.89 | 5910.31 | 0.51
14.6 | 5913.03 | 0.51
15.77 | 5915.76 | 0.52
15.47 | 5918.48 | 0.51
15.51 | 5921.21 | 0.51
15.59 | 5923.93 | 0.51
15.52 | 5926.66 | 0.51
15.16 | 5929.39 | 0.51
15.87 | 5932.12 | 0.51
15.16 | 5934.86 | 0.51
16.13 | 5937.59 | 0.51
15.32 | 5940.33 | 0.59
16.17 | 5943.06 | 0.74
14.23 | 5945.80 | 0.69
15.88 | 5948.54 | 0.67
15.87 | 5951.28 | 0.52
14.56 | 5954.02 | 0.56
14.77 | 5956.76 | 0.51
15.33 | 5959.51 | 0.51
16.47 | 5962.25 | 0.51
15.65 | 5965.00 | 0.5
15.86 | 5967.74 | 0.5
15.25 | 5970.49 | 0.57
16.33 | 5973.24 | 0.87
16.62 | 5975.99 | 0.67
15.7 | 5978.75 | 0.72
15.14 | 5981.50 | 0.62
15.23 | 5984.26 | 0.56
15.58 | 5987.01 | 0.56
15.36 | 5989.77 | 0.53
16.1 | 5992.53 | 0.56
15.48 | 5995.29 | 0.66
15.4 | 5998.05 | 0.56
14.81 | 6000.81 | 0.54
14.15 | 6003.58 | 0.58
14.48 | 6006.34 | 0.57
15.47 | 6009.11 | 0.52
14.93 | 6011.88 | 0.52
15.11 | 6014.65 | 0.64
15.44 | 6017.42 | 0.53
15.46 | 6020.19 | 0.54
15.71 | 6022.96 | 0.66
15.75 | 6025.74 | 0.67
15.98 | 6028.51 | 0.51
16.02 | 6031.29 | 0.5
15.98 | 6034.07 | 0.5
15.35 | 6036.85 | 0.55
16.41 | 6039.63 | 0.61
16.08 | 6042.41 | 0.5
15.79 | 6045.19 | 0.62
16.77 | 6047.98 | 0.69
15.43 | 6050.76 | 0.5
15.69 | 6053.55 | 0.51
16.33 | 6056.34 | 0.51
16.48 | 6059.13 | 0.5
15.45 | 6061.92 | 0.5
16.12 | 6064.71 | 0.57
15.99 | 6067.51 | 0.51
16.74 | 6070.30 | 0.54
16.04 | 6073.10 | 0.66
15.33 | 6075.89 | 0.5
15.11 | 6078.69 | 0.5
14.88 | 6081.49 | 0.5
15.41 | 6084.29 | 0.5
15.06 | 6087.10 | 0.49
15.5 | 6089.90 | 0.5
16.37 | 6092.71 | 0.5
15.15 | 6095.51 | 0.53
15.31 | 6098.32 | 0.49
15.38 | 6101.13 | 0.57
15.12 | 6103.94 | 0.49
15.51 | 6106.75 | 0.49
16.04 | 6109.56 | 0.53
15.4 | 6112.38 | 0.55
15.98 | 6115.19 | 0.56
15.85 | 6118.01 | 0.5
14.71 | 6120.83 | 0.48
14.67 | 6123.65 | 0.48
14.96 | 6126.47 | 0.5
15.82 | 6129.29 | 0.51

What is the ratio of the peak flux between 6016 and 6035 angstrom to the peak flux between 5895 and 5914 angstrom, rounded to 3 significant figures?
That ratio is 1.01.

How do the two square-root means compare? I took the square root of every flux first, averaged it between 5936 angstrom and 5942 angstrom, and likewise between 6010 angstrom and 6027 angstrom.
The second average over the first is 0.99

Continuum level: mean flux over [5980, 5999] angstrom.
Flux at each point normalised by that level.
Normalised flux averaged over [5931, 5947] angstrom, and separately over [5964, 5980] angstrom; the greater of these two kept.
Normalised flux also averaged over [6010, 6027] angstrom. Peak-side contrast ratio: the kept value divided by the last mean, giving 1.033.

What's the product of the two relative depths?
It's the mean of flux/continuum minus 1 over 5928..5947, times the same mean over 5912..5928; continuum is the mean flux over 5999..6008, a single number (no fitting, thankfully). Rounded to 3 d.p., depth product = 0.004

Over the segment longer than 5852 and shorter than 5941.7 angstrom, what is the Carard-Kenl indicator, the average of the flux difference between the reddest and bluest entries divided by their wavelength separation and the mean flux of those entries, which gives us 7.47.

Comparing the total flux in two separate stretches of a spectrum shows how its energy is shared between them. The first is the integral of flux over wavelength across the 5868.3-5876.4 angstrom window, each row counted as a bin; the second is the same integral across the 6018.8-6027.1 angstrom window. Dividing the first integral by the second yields 0.99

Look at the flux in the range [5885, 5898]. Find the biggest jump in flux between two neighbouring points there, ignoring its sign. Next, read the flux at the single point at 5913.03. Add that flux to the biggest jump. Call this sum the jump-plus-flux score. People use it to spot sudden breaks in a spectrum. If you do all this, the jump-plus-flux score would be 15.8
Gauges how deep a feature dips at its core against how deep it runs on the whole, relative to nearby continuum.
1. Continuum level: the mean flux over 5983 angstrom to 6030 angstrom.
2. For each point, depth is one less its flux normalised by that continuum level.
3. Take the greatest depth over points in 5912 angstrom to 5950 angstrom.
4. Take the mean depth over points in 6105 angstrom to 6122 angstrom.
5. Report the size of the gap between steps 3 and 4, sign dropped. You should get 0.088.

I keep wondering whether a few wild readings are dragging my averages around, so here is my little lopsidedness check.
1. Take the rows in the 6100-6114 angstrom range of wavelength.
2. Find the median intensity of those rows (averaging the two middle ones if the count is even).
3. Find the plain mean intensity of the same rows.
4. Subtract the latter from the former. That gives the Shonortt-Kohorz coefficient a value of -0.1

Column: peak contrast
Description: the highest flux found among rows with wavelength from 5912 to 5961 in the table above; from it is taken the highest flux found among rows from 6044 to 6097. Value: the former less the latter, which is -0.60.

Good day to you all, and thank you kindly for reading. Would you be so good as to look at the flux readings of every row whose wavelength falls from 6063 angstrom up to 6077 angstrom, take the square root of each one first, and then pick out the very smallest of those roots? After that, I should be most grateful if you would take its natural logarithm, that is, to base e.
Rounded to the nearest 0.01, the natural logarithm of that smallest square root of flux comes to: 1.36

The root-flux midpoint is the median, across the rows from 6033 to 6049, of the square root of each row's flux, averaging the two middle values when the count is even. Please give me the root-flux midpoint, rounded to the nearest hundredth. 4.00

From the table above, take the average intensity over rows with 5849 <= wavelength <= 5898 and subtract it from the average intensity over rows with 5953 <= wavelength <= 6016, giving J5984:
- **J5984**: 0.69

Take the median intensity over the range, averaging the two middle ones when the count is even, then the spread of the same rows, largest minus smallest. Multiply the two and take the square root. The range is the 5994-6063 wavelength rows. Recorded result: 6.4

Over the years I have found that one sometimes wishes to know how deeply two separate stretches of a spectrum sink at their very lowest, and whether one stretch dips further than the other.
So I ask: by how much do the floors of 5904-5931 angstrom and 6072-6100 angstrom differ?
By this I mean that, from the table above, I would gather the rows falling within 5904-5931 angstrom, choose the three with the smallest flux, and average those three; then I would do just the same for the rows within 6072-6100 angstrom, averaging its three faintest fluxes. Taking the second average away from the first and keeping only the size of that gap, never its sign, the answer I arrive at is 0.13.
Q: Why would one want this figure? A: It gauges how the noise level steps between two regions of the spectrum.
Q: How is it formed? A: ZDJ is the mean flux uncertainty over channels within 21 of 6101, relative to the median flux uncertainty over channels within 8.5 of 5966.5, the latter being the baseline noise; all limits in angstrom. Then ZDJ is 1.00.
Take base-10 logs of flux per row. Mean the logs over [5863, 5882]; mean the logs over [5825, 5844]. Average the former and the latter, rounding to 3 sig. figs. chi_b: 1.20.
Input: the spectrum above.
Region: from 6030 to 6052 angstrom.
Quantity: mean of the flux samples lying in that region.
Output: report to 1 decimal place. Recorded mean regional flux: 16.0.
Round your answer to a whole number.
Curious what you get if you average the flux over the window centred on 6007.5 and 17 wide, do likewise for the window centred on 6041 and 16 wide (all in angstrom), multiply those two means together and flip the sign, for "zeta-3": -238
